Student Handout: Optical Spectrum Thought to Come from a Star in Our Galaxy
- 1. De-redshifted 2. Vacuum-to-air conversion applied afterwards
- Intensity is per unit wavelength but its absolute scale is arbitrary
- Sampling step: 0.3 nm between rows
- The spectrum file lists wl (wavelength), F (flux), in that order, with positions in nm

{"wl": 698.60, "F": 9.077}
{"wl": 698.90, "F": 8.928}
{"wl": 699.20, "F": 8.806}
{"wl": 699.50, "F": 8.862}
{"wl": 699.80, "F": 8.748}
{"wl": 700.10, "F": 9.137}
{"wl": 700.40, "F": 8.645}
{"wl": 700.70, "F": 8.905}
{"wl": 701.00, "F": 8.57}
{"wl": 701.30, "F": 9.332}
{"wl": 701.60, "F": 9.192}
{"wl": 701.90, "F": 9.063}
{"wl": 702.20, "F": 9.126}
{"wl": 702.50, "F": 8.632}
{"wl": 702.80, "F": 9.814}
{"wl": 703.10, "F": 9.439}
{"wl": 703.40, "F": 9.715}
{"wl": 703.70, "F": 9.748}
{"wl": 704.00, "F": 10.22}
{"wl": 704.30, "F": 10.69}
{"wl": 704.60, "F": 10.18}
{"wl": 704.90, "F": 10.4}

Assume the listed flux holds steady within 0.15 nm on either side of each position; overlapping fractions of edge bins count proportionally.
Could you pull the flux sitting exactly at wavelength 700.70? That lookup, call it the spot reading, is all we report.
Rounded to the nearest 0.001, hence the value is 8.905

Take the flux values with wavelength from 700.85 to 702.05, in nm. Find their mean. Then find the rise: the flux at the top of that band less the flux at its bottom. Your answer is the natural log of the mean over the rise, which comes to 2.9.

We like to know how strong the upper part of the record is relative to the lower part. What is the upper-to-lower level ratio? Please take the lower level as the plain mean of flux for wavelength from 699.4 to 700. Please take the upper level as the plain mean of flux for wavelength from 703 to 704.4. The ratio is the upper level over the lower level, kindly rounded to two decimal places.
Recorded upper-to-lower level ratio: 1.13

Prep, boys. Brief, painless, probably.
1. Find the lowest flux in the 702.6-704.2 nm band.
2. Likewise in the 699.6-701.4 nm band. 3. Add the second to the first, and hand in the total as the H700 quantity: 18.0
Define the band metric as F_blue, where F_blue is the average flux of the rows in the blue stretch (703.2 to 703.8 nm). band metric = 9.7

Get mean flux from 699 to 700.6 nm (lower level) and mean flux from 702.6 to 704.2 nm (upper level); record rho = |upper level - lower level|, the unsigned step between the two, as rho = 0.9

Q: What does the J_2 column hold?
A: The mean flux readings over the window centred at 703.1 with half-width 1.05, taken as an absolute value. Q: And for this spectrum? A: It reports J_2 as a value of 9.5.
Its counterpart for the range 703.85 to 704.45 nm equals 10.5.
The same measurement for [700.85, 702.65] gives 9.0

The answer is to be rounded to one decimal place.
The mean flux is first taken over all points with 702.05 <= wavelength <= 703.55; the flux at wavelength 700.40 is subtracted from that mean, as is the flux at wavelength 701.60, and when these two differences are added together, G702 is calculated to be 0.9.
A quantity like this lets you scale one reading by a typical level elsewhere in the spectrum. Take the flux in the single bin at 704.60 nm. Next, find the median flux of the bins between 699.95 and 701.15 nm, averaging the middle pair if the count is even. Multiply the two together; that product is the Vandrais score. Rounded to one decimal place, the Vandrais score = 89.3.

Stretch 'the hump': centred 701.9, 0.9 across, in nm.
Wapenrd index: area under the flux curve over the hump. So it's 8.2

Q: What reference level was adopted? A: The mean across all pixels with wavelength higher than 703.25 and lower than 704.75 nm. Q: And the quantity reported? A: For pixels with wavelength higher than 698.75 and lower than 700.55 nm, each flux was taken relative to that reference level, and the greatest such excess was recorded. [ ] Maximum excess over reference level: -1.0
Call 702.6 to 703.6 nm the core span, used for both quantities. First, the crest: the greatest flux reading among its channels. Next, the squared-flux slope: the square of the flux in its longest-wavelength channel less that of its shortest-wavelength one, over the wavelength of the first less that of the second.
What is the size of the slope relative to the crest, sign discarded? 0.33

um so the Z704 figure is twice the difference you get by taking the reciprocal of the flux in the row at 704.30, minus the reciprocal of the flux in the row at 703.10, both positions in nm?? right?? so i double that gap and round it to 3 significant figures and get -0.0248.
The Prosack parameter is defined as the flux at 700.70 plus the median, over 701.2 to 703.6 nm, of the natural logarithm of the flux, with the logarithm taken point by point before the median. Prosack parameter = 11.13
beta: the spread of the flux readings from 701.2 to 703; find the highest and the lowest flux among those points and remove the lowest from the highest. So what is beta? 1.18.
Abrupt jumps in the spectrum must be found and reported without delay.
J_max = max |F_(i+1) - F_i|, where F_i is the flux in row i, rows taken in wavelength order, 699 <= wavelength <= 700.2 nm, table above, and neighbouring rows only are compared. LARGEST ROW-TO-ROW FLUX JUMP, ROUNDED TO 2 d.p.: 0.39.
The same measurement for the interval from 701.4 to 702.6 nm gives 0.49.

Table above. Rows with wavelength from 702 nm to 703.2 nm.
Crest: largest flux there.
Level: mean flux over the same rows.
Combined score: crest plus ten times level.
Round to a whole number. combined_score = 102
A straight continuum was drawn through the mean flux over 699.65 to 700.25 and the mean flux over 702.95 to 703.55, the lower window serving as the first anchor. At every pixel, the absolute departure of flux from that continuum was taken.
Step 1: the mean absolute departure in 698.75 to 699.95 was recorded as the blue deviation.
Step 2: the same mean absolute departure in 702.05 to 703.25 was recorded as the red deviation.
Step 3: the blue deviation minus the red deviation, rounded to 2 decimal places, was -0.28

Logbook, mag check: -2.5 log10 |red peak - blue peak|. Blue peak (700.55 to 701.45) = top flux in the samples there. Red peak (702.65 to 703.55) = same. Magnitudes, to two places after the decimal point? 0.79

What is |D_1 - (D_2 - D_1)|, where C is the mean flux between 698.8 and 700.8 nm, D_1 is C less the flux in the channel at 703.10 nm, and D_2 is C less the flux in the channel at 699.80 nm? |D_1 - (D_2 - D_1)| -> 1.3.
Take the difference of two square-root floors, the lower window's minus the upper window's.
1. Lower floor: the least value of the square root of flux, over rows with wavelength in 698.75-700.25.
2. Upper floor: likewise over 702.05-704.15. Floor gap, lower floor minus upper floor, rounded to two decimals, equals 0.02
